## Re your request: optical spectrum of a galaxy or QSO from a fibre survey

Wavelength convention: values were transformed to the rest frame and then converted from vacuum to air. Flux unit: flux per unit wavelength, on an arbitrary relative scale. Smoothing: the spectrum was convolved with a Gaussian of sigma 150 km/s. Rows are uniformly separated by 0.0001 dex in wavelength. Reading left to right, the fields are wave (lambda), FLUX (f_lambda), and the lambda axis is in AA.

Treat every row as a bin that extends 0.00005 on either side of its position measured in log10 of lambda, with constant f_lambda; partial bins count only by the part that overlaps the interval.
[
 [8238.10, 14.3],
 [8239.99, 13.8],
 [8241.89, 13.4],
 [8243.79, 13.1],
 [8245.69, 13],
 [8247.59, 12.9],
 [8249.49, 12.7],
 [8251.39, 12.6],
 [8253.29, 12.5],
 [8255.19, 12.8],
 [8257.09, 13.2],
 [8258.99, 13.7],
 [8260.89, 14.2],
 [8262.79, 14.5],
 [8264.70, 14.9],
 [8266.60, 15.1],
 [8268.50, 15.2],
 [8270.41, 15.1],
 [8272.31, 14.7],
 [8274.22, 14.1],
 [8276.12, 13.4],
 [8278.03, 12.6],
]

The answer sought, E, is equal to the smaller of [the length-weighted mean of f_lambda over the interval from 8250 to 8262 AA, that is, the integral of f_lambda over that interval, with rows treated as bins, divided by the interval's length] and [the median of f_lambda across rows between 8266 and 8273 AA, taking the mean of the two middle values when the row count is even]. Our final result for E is 13.2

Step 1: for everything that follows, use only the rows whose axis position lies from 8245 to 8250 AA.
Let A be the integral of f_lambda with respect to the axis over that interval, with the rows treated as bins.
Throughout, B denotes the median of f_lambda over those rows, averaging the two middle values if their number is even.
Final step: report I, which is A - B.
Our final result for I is 51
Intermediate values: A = 64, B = 12.9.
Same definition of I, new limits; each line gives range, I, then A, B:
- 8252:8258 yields 64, 77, 12.8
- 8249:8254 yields 50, 63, 12.6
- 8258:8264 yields 71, 85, 14.2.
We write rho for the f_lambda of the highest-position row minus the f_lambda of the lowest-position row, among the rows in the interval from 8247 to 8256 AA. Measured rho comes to -0.1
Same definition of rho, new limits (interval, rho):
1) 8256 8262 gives 1.0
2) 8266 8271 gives 0.0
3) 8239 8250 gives -1.1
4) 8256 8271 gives 1.9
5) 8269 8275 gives -1.0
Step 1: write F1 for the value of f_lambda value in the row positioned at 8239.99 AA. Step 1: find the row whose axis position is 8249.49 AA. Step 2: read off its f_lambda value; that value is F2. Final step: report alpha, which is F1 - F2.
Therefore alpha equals 1.1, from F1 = 13.8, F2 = 12.7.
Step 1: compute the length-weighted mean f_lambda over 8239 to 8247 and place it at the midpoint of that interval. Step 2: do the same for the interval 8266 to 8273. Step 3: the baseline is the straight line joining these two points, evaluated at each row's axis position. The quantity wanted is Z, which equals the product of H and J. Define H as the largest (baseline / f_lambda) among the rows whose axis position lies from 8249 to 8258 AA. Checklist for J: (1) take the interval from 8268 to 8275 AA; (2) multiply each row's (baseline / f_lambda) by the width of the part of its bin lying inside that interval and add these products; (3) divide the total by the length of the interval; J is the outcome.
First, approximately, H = 1.12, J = 1.027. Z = 1.15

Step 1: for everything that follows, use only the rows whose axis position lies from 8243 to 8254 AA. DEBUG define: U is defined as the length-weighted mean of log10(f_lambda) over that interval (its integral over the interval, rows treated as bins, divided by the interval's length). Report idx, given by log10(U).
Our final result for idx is 0.044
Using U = 1.11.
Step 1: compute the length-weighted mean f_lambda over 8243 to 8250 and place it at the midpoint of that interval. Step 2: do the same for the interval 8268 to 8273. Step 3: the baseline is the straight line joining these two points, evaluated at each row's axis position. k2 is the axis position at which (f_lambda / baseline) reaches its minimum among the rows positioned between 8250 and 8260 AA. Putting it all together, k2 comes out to 8253.29 AA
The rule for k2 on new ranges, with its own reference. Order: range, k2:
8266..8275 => 8274.22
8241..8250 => 8249.49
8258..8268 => 8258.99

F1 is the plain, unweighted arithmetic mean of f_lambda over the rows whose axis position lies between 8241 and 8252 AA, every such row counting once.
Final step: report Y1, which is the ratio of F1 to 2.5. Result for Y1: 5.18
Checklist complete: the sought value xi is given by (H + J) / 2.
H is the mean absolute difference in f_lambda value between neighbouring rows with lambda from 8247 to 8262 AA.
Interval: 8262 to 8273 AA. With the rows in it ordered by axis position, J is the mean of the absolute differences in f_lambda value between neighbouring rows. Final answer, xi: 0.270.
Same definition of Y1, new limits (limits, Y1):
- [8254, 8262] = 5.39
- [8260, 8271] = 5.93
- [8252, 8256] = 5.06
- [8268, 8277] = 5.80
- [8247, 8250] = 5.12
